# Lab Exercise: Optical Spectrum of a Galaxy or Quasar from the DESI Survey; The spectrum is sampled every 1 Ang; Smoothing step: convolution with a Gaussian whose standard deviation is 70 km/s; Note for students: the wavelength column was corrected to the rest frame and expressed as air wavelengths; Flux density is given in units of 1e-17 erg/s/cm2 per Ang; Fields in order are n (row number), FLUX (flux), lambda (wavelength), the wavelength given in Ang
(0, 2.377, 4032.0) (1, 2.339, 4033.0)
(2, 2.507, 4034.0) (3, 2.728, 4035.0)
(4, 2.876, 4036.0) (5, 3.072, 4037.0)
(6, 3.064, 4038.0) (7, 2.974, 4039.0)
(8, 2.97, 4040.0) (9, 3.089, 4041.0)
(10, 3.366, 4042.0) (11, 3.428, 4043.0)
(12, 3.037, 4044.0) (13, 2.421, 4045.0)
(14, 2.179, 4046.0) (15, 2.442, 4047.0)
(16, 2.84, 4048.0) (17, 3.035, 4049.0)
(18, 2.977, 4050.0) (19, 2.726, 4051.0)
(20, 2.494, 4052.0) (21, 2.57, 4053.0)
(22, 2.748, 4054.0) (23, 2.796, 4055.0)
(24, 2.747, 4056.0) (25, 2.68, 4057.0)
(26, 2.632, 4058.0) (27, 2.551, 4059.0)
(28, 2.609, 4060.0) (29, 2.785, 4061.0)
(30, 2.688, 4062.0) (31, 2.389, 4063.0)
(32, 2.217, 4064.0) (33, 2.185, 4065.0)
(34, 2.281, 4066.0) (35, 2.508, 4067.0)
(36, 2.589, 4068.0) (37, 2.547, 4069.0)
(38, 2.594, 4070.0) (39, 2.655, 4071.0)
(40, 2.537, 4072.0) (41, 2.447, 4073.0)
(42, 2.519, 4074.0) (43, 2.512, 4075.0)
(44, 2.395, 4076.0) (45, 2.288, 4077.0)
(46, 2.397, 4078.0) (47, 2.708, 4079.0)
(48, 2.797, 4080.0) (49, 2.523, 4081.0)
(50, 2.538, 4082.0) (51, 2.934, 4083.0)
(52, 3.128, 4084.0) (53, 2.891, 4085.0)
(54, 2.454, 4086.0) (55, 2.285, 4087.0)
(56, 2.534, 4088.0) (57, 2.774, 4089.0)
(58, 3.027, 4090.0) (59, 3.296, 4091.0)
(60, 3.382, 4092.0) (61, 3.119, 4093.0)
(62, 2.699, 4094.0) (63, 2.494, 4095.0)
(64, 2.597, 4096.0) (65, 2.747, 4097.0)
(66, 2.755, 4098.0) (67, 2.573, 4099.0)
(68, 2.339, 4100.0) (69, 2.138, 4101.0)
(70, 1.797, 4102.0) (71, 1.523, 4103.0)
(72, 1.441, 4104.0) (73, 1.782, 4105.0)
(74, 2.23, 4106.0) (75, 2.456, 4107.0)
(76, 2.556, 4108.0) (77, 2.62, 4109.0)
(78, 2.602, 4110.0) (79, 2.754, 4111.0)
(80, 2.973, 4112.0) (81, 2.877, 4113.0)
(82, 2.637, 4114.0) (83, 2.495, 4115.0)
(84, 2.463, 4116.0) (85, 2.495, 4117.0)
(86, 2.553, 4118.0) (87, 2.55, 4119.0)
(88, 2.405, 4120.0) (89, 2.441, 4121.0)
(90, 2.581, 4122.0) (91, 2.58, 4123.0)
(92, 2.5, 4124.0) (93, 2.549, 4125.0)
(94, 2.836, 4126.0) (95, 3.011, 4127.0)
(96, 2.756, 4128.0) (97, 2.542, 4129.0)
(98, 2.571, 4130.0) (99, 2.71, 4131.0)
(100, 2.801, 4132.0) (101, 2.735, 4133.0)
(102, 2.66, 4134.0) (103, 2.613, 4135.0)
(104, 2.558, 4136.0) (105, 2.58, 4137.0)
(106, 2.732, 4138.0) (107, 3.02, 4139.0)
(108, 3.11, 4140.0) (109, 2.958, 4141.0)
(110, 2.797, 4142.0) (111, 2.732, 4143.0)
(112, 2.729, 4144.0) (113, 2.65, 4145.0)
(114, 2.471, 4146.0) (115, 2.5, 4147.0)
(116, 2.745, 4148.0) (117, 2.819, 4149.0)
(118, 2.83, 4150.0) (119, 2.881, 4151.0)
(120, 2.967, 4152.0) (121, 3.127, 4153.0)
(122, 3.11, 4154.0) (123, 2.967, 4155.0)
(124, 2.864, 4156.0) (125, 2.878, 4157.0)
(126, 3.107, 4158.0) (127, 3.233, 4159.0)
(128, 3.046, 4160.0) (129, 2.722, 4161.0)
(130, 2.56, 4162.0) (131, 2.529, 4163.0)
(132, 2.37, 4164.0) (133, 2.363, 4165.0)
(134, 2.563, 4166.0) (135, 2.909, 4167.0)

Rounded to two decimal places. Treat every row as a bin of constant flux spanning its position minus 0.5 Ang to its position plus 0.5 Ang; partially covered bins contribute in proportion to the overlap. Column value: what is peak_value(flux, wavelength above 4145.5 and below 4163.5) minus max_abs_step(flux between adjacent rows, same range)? 2.91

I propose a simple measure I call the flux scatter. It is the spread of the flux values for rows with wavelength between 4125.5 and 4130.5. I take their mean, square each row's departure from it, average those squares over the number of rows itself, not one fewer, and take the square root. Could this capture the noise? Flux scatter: 0.17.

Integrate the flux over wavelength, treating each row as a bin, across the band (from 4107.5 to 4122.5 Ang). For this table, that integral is 39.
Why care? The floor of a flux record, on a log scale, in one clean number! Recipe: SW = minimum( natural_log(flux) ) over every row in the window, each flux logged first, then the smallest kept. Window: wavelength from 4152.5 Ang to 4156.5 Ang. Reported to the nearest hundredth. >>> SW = 1.05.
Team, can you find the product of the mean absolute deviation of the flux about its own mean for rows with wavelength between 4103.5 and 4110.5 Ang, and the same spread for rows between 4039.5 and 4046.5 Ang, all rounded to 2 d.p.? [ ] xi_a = 0.13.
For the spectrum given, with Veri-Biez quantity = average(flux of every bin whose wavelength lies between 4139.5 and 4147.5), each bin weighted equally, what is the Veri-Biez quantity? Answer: 2.74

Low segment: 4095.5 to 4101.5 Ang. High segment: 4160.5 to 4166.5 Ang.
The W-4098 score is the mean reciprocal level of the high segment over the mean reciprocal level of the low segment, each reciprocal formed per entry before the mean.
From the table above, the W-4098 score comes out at 1.00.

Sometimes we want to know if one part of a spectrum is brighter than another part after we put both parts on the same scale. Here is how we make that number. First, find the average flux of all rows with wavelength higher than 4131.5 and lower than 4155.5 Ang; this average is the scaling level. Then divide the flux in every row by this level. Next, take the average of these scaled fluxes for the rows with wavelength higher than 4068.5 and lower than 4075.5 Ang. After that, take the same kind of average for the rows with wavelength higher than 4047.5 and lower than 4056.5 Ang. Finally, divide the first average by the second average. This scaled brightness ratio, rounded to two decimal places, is 0.92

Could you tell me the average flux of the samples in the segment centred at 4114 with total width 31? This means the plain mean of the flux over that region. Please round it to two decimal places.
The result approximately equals 2.45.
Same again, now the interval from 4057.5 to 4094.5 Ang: 2.63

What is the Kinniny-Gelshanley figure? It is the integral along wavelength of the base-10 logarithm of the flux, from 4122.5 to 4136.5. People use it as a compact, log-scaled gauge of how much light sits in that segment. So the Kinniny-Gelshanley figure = 5.97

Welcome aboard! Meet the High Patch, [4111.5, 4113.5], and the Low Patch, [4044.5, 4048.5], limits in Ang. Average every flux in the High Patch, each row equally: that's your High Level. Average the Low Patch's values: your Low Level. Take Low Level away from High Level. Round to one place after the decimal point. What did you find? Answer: 0.5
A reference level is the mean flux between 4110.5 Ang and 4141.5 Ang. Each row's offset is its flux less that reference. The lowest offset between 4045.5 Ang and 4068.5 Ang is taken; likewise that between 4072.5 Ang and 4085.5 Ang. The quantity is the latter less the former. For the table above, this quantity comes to 0.1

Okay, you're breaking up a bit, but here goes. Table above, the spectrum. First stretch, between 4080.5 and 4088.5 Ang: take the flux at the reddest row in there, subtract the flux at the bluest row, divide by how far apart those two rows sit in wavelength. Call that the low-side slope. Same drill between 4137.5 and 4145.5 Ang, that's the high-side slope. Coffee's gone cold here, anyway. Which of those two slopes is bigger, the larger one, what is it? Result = 0.00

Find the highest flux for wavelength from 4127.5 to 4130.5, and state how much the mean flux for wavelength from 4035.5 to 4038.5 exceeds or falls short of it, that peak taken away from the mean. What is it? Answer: 0.25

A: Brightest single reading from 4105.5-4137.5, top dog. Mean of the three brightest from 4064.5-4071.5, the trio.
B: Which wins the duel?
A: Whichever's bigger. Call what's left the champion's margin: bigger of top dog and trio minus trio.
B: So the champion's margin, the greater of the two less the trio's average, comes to 0.4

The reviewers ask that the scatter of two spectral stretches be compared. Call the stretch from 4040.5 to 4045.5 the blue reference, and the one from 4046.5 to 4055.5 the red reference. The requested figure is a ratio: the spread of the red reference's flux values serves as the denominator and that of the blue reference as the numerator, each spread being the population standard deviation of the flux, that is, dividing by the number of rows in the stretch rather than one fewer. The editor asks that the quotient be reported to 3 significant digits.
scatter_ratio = 1.85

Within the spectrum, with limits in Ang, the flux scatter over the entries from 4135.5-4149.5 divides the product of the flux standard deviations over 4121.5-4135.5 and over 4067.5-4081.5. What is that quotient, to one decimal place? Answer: 0.1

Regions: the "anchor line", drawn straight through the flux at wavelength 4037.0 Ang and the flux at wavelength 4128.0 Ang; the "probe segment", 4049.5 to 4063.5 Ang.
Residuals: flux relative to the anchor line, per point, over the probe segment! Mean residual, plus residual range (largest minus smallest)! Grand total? 0.2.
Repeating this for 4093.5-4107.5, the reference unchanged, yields 0.7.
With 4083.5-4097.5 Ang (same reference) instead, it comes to 1.0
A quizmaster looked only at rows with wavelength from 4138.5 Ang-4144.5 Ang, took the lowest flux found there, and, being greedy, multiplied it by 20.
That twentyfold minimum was 54.6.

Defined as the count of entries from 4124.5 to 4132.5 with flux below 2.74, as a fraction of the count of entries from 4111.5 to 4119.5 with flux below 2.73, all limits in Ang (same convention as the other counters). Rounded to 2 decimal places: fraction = 0.67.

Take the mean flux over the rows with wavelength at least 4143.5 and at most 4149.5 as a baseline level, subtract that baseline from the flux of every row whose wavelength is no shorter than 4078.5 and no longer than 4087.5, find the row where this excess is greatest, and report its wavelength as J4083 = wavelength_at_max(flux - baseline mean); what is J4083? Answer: 4084.0 Ang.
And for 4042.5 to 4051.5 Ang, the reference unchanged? 4043.0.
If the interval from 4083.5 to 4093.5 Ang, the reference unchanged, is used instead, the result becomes 4092.0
